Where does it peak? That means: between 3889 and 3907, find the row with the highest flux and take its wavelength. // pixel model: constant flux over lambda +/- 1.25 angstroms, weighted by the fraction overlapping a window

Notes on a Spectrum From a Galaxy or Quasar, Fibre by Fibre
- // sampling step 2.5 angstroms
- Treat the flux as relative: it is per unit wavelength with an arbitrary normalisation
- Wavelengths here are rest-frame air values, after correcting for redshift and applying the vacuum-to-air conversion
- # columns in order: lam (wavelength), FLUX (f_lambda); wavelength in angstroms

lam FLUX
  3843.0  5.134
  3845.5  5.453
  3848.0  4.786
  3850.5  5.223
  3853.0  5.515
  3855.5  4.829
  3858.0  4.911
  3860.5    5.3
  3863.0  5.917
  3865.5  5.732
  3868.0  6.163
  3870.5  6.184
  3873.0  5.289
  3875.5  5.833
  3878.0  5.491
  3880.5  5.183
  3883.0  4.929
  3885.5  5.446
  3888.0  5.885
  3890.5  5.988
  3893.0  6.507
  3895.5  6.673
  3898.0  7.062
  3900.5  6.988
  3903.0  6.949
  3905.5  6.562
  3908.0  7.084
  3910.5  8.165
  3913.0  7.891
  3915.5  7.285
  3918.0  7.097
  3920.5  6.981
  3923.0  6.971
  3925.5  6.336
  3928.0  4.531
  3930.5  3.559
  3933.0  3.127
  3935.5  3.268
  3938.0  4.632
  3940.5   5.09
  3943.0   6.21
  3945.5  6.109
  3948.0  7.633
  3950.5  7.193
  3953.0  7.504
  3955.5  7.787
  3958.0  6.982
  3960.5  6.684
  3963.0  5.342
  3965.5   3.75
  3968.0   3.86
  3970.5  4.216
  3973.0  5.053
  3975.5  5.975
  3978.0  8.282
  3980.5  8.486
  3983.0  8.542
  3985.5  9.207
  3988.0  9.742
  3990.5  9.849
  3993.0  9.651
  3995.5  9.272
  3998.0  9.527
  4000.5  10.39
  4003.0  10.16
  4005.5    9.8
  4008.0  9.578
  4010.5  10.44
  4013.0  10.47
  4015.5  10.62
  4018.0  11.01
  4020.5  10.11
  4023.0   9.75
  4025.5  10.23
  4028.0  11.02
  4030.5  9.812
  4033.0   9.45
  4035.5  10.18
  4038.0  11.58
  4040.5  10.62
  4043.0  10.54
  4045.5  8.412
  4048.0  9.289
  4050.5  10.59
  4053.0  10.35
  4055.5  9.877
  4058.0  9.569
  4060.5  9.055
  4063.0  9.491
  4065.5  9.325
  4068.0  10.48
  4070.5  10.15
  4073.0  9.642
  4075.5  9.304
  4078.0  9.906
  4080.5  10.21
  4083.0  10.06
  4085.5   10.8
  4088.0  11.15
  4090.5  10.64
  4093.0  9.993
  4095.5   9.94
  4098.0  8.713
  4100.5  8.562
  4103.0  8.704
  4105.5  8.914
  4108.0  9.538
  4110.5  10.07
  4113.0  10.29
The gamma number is 3898.0 angstroms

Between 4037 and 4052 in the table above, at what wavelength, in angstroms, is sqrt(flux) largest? 4038.0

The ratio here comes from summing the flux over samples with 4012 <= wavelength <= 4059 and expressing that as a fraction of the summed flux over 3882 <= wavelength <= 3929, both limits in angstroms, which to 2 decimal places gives 1.54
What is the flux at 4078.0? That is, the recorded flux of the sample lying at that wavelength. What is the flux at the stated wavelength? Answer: 9.906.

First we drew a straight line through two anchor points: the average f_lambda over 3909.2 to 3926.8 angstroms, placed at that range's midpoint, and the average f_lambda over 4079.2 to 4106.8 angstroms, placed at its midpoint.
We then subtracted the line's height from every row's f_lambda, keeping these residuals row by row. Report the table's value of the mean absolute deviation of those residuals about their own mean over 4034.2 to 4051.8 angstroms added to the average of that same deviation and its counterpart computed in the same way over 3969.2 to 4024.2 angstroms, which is 1.74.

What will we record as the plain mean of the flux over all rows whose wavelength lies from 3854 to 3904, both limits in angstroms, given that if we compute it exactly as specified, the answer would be 5.9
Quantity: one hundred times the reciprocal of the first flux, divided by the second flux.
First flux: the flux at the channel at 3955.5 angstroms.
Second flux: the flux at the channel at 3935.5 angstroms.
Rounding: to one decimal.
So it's 3.9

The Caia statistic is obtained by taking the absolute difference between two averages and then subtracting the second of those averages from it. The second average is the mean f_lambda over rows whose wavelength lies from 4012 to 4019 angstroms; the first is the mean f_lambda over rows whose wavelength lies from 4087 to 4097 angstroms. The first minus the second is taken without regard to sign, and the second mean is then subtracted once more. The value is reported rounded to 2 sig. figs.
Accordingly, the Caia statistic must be -10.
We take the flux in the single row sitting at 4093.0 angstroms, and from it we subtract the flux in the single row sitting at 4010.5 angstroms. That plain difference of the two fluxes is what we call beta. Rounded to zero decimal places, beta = 0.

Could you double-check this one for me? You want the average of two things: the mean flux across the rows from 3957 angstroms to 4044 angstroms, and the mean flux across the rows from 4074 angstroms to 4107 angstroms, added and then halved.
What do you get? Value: 9.3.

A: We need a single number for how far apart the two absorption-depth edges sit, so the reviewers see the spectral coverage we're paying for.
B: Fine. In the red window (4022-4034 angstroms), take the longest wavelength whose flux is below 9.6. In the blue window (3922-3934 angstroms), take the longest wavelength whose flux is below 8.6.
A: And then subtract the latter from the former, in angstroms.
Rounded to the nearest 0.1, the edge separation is 100.0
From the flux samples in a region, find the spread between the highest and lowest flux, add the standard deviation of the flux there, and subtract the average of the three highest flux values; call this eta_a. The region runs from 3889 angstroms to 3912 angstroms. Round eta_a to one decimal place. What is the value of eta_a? -4.7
